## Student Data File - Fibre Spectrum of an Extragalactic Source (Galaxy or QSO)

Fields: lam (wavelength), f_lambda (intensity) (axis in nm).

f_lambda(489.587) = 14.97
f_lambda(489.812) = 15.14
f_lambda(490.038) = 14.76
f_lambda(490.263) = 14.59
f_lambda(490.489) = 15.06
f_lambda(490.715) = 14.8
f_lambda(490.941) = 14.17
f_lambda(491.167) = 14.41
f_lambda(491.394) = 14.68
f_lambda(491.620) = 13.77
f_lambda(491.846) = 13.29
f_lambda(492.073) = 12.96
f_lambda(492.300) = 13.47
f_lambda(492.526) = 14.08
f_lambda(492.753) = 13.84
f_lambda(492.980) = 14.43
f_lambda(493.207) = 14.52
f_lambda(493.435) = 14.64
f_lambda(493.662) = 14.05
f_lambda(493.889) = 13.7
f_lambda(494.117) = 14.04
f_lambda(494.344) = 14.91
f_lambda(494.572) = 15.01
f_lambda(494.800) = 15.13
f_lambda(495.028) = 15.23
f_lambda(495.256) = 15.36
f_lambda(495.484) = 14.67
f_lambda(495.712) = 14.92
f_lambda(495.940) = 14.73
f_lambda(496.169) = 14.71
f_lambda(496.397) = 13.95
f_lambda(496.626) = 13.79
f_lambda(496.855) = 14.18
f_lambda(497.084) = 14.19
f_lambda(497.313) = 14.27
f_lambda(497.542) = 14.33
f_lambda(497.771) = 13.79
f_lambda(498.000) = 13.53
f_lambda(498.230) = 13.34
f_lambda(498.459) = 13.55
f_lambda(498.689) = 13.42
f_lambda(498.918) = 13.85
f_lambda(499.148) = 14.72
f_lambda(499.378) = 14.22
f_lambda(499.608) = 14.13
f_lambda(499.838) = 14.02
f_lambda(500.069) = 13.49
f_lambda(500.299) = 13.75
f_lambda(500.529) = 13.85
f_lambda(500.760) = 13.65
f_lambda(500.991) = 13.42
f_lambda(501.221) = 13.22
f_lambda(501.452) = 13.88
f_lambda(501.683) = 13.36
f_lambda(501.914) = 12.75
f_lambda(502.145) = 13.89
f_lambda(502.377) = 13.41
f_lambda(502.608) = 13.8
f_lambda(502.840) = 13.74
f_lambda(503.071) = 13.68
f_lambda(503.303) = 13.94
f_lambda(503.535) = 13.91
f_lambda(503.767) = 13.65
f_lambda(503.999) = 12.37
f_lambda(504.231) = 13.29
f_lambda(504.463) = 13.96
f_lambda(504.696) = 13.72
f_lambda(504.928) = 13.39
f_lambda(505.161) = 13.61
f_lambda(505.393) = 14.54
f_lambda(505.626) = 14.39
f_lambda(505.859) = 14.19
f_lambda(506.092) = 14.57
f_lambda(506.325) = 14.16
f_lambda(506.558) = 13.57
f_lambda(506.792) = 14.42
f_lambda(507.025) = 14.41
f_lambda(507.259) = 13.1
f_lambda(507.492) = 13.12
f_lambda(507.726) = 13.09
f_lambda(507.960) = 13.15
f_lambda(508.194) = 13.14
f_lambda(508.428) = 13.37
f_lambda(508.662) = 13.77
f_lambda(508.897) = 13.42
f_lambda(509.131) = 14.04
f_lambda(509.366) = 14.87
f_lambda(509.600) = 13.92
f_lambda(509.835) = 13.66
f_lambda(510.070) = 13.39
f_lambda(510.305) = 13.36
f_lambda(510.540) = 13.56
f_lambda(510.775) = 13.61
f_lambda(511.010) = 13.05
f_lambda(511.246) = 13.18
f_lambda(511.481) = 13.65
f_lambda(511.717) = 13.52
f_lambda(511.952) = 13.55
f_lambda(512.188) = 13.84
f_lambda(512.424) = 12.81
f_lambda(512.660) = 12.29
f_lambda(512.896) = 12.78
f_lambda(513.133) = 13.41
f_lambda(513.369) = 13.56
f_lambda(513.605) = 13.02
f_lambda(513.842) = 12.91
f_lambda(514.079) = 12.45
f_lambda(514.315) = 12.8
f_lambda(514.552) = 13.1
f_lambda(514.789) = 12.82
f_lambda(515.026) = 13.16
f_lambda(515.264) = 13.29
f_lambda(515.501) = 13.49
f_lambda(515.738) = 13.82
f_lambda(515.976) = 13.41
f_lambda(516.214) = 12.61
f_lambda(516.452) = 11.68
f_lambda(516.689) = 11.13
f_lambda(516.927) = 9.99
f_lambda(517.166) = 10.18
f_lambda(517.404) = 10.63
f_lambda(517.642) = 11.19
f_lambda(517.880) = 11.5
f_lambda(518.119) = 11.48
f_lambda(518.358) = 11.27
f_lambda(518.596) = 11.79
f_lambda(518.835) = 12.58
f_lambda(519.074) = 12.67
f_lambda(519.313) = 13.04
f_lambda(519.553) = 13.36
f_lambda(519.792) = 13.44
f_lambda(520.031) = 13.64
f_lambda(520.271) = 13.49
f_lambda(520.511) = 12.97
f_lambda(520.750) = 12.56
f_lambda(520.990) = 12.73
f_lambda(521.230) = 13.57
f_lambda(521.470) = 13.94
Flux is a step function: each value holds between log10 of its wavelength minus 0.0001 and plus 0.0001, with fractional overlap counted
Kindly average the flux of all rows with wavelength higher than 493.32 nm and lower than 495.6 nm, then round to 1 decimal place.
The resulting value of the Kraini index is 14.7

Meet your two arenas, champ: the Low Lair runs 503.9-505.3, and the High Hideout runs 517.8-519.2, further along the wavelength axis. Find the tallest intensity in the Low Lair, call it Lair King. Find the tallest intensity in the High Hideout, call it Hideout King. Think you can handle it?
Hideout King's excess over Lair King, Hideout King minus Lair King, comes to -1.3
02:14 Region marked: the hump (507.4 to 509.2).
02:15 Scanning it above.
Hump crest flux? 14.04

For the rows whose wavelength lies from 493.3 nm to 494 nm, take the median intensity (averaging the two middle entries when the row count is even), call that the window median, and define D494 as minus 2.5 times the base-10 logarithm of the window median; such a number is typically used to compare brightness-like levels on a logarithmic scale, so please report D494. -2.87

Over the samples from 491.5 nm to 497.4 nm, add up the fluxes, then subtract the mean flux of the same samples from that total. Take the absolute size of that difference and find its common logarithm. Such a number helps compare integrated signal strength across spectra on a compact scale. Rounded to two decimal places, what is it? 2.55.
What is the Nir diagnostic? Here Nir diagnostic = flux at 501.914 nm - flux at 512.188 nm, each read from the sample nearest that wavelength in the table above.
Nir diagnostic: -1.1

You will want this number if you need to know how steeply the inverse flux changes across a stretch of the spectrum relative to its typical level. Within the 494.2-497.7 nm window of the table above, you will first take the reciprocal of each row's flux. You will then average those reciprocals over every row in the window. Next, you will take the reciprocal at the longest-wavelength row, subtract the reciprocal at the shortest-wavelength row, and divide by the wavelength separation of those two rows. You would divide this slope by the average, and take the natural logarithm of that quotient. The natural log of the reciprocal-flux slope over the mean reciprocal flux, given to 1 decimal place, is -4.4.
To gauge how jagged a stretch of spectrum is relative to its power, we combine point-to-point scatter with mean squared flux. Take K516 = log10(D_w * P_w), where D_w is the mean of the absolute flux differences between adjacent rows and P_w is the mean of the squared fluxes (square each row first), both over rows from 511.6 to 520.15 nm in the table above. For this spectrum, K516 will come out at 1.807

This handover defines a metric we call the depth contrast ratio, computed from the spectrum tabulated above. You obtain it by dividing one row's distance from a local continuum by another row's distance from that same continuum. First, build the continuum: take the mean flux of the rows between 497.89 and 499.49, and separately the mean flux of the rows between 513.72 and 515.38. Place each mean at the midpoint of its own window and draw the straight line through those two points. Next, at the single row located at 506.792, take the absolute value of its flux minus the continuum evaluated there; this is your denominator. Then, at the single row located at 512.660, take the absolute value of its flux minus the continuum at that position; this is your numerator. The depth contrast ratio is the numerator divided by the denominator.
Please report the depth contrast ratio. 0.7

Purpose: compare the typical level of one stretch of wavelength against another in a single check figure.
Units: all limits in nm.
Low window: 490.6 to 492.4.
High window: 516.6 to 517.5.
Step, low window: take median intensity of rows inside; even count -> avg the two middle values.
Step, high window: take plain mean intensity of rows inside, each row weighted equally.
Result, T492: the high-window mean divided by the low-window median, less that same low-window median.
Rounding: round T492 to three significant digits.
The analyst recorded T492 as -13.2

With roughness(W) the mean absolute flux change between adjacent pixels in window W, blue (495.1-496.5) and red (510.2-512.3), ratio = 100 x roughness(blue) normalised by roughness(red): 164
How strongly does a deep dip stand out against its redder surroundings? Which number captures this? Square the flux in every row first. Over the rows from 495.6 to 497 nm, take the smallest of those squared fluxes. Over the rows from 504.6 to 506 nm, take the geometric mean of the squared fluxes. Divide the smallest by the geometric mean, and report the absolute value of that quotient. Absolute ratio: 0.97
